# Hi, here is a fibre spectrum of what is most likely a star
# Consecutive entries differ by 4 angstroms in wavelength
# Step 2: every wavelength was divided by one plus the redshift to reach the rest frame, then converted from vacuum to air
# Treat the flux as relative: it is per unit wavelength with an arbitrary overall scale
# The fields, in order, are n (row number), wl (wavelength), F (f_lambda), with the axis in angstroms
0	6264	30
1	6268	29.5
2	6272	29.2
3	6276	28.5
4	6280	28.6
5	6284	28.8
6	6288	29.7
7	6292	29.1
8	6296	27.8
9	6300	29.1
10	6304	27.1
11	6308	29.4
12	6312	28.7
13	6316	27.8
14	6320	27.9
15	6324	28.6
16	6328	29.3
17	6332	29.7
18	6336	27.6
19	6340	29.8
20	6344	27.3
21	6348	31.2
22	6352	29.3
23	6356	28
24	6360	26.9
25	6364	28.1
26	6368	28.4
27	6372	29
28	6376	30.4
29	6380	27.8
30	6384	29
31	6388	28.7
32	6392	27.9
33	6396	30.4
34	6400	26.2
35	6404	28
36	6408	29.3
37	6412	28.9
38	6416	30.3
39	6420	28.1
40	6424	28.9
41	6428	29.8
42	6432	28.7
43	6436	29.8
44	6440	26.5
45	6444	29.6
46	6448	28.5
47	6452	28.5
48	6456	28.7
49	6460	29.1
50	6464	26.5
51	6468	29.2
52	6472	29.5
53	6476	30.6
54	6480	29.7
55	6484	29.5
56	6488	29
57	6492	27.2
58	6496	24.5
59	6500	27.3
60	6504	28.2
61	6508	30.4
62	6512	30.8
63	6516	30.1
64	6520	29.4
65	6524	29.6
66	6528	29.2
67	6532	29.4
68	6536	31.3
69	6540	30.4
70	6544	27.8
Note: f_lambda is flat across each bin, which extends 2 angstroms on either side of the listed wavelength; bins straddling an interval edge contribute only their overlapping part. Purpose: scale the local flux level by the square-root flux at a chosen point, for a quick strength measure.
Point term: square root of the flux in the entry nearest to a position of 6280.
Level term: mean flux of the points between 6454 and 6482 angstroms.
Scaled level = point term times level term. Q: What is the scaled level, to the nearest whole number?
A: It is 155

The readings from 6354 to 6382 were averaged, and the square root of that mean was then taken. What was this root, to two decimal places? 5.33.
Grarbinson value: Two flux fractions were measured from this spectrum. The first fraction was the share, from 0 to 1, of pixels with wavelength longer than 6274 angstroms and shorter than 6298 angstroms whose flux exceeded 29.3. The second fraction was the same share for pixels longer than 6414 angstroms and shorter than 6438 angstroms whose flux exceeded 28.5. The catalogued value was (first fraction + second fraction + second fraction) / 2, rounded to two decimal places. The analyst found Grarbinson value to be 0.92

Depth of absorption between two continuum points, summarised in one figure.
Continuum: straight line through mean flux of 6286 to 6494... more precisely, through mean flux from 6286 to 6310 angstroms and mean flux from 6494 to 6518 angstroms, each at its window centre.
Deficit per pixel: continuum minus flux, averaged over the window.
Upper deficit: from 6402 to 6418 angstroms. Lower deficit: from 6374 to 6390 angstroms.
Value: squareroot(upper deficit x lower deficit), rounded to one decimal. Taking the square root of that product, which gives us 0.4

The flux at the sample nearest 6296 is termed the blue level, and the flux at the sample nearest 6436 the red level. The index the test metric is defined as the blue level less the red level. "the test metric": -2.0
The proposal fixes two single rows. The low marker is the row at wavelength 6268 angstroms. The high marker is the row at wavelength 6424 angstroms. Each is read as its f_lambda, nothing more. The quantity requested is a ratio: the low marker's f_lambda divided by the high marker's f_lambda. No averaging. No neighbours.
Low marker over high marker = 1.02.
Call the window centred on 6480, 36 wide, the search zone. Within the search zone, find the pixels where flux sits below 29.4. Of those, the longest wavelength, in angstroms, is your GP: 6496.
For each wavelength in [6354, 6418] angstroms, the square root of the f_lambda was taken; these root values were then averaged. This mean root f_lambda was 5.35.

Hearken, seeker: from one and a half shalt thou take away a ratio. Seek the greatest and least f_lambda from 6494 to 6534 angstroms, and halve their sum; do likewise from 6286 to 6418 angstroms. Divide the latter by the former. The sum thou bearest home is 0.46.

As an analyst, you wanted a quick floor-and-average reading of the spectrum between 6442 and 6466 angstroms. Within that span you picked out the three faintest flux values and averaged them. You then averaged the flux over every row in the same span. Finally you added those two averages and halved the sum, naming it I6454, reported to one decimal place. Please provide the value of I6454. 28.2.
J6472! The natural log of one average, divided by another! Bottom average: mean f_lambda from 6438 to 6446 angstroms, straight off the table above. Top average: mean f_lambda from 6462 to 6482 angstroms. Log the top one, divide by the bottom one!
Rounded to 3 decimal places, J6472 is 0.120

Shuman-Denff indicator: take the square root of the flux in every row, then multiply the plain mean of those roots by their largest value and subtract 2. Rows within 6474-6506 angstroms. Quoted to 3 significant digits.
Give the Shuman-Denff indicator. 27.4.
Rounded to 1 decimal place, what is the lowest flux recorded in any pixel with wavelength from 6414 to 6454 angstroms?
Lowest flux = 26.5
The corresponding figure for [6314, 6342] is 27.6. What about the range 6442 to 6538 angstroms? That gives 24.5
